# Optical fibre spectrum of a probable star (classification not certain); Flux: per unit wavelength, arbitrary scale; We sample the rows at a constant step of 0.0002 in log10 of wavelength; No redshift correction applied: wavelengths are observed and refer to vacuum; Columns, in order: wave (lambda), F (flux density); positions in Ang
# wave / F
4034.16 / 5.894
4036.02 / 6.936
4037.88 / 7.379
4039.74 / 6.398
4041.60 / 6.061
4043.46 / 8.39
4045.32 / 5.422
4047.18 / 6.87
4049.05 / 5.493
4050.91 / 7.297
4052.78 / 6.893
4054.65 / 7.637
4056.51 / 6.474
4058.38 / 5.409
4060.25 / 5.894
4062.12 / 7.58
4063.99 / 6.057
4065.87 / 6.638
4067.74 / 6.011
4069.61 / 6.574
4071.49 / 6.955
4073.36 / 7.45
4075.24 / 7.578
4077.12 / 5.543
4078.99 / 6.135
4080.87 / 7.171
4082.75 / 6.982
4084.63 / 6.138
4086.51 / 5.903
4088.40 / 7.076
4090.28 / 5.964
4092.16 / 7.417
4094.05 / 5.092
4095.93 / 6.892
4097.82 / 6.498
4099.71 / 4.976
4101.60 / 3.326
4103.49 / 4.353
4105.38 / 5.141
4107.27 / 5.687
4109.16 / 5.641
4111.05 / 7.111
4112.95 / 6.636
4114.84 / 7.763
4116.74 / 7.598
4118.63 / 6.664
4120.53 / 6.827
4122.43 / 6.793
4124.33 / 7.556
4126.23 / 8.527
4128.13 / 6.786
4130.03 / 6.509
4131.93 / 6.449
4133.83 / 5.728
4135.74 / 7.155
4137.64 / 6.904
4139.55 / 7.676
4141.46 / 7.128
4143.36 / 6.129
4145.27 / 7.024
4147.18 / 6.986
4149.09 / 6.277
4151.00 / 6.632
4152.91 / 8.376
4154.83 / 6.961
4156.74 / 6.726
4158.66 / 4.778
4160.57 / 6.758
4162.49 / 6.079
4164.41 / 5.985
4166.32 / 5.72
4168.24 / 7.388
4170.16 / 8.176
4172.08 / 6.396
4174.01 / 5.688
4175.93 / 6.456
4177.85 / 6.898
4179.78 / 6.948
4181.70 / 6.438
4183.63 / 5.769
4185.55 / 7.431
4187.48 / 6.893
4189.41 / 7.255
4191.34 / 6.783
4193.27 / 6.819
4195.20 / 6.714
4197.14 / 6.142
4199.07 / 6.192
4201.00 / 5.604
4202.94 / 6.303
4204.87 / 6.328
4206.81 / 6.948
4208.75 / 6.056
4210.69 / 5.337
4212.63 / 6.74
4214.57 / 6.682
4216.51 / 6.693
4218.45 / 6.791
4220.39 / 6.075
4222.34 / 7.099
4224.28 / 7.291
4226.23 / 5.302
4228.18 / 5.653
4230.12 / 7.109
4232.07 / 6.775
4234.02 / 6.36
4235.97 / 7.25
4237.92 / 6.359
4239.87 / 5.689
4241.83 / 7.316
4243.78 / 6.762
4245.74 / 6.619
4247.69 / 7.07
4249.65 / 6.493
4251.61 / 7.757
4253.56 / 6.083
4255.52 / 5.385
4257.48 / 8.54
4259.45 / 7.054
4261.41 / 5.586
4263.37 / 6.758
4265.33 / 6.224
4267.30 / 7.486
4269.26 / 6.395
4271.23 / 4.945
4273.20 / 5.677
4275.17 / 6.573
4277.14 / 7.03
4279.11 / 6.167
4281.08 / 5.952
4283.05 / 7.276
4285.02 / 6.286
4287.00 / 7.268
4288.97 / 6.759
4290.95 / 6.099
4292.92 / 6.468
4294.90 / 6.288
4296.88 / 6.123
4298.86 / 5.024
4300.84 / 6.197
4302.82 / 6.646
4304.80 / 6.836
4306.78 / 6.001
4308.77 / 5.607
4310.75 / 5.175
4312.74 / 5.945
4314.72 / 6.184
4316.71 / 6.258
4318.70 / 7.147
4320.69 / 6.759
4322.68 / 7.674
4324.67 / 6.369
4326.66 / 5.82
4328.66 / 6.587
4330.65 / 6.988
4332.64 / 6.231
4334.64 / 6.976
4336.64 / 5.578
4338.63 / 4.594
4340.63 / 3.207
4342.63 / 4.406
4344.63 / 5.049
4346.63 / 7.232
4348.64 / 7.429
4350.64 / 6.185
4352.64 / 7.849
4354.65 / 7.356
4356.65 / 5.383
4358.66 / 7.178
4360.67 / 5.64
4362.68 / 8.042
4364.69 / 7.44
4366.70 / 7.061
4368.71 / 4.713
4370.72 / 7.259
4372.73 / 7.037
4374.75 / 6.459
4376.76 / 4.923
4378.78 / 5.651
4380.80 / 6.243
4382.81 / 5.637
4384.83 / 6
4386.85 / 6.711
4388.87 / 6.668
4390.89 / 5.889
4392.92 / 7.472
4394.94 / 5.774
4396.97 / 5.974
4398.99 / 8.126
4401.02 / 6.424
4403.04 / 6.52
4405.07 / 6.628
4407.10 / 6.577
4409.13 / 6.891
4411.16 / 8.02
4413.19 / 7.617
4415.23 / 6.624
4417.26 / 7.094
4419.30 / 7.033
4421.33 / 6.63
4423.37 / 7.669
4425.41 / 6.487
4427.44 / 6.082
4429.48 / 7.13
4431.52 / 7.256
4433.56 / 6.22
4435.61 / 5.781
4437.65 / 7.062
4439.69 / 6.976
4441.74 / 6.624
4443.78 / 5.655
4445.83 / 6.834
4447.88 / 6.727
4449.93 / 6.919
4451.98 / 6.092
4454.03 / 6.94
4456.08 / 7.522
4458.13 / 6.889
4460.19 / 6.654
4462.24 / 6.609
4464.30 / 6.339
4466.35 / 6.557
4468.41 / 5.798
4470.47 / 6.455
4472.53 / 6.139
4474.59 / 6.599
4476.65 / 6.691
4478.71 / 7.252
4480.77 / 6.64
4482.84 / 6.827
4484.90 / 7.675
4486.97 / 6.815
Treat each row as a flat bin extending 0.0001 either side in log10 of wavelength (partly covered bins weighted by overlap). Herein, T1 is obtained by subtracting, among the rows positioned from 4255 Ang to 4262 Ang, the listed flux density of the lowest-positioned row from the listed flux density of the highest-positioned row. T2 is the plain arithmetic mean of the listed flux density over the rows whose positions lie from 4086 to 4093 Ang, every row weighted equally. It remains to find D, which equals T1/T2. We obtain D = 0.031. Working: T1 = 0.20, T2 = 6.59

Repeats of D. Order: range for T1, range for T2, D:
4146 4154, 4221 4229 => 0.219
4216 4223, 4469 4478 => 0.063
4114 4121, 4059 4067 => -0.143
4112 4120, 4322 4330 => 0.004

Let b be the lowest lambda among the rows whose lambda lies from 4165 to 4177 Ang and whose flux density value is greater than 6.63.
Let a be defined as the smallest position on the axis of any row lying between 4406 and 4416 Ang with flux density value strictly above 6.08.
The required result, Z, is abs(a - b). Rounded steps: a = 4407.10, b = 4168.24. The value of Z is 238.9 Ang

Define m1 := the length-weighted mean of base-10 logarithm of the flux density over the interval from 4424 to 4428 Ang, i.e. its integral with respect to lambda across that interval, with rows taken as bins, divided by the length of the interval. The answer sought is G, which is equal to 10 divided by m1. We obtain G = 12.4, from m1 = 0.81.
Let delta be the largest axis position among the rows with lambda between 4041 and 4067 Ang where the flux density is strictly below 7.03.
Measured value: 4065.87 Ang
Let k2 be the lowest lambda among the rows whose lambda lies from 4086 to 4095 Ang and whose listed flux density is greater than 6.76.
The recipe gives 4088.40 Ang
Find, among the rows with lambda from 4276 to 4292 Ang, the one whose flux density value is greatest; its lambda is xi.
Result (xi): 4283.05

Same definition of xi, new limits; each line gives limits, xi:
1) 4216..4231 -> 4224.28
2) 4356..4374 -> 4362.68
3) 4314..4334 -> 4322.68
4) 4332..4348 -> 4346.63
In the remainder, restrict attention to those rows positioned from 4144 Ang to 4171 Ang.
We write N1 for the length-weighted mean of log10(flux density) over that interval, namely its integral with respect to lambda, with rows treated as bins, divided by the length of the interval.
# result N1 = 0.82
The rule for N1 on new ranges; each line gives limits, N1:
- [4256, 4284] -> 0.81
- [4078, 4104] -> 0.77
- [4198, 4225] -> 0.81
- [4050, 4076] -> 0.83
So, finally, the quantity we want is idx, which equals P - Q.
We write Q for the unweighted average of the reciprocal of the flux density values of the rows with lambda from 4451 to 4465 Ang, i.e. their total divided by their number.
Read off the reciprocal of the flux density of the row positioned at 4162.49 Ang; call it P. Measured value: 0.015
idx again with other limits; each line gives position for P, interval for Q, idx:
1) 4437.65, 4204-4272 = -0.013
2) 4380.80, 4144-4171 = 0.008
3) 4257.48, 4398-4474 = -0.032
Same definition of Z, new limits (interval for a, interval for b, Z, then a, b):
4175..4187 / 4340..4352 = 170.7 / 4175.93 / 4346.63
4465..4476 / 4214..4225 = 251.8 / 4466.35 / 4214.57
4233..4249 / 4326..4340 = 96.6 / 4234.02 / 4330.65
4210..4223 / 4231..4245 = 19.4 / 4212.63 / 4232.07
